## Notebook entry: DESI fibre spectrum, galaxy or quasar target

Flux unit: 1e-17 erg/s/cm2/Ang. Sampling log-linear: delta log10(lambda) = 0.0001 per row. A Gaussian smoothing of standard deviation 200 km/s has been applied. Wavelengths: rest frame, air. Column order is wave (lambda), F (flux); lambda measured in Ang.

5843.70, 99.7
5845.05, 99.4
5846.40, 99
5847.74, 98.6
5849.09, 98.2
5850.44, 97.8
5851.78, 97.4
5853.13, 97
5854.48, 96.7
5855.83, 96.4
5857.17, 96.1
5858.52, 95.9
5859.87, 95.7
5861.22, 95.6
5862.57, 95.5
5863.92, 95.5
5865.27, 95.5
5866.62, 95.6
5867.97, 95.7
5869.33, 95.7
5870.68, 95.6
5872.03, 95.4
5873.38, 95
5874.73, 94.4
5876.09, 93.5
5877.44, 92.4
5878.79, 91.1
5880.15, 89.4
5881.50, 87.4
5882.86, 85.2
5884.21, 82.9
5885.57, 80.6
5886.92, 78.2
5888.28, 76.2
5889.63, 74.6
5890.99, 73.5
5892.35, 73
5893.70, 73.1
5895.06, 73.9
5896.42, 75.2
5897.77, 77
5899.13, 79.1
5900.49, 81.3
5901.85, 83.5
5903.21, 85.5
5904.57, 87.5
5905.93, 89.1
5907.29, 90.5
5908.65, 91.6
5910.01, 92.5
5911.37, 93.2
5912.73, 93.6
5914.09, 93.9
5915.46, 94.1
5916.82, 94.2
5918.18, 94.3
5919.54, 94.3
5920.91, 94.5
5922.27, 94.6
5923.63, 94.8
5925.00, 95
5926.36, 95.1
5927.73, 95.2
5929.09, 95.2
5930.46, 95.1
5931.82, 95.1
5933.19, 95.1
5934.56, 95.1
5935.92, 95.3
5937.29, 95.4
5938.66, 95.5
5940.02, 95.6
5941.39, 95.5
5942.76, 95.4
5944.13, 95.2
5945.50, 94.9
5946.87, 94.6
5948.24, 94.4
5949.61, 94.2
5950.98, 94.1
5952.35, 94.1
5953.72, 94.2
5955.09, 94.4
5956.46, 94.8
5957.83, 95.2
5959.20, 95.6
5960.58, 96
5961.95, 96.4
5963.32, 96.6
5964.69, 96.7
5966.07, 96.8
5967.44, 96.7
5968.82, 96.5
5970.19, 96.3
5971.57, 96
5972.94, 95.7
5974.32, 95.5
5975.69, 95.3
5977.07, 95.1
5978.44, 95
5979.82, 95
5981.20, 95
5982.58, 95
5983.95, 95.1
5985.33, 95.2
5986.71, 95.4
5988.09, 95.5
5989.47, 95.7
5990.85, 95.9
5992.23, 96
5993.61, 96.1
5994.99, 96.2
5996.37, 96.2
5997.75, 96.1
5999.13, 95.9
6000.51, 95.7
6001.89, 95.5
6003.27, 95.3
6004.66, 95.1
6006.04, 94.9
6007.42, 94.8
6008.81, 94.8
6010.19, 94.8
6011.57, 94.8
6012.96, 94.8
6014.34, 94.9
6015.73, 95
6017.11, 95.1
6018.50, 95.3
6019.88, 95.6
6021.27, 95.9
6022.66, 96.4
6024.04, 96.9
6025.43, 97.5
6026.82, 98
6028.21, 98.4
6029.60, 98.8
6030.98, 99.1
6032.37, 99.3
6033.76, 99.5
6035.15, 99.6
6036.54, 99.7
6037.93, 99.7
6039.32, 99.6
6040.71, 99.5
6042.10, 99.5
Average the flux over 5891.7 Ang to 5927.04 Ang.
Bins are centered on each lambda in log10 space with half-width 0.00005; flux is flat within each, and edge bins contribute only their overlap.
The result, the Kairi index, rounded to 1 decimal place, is 87.9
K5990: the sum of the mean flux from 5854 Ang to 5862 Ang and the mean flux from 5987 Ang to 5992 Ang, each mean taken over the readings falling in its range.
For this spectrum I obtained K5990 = 192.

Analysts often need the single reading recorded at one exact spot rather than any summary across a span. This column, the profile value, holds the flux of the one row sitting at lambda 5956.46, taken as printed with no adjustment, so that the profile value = 94.8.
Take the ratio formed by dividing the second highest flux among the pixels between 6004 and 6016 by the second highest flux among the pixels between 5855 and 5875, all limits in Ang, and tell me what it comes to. 0.99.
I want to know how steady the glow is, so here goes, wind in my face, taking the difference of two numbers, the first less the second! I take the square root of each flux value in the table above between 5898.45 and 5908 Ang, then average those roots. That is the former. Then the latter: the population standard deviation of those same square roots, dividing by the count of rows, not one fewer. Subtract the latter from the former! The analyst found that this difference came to 9.02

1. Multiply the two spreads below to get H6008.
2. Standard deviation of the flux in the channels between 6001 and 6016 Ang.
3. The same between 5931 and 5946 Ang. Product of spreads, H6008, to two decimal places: 0.05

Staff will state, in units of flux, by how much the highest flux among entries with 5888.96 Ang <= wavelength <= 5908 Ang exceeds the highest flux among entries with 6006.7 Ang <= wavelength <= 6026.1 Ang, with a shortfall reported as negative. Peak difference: -7.0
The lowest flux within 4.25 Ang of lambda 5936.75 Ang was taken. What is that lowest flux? 95.1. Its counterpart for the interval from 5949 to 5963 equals 94.1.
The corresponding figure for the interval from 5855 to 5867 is 95.5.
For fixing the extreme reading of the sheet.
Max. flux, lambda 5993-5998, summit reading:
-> 96.2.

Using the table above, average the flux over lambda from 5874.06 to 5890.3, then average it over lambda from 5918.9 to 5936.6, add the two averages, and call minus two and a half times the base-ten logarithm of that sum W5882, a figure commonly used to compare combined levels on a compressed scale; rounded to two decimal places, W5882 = -5.64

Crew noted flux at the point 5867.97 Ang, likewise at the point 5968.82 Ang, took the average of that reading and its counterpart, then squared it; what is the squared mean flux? 9235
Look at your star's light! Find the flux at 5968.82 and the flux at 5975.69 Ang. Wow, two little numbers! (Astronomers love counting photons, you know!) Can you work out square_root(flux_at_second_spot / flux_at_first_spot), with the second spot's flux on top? 0.99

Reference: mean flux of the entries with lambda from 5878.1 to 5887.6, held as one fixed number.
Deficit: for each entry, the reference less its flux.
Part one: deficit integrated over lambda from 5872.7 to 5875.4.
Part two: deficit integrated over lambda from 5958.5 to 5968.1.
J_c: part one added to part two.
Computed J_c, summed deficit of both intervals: -136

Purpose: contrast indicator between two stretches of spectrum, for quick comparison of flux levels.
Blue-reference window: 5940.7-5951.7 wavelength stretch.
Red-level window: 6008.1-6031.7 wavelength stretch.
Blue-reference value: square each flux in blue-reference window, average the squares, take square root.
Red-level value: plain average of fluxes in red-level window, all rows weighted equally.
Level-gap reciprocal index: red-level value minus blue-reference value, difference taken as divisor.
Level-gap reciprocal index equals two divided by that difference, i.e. 1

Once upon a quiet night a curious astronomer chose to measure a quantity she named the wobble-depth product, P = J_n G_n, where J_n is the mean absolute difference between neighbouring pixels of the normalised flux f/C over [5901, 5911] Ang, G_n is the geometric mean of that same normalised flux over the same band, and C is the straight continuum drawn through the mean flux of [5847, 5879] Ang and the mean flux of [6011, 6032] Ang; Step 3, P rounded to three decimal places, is 0.014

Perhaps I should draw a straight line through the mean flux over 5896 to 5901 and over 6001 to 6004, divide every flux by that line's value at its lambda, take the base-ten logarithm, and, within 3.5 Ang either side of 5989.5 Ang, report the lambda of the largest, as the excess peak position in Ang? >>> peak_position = 5986.71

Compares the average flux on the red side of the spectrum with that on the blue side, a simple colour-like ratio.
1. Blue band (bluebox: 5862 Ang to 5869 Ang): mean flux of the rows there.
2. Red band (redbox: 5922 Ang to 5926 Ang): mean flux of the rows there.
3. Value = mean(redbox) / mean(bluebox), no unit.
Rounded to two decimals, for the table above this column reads 0.99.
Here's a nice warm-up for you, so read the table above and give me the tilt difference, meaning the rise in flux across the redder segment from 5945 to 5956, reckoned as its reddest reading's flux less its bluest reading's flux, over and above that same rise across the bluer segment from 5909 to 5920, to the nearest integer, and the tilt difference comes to -2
